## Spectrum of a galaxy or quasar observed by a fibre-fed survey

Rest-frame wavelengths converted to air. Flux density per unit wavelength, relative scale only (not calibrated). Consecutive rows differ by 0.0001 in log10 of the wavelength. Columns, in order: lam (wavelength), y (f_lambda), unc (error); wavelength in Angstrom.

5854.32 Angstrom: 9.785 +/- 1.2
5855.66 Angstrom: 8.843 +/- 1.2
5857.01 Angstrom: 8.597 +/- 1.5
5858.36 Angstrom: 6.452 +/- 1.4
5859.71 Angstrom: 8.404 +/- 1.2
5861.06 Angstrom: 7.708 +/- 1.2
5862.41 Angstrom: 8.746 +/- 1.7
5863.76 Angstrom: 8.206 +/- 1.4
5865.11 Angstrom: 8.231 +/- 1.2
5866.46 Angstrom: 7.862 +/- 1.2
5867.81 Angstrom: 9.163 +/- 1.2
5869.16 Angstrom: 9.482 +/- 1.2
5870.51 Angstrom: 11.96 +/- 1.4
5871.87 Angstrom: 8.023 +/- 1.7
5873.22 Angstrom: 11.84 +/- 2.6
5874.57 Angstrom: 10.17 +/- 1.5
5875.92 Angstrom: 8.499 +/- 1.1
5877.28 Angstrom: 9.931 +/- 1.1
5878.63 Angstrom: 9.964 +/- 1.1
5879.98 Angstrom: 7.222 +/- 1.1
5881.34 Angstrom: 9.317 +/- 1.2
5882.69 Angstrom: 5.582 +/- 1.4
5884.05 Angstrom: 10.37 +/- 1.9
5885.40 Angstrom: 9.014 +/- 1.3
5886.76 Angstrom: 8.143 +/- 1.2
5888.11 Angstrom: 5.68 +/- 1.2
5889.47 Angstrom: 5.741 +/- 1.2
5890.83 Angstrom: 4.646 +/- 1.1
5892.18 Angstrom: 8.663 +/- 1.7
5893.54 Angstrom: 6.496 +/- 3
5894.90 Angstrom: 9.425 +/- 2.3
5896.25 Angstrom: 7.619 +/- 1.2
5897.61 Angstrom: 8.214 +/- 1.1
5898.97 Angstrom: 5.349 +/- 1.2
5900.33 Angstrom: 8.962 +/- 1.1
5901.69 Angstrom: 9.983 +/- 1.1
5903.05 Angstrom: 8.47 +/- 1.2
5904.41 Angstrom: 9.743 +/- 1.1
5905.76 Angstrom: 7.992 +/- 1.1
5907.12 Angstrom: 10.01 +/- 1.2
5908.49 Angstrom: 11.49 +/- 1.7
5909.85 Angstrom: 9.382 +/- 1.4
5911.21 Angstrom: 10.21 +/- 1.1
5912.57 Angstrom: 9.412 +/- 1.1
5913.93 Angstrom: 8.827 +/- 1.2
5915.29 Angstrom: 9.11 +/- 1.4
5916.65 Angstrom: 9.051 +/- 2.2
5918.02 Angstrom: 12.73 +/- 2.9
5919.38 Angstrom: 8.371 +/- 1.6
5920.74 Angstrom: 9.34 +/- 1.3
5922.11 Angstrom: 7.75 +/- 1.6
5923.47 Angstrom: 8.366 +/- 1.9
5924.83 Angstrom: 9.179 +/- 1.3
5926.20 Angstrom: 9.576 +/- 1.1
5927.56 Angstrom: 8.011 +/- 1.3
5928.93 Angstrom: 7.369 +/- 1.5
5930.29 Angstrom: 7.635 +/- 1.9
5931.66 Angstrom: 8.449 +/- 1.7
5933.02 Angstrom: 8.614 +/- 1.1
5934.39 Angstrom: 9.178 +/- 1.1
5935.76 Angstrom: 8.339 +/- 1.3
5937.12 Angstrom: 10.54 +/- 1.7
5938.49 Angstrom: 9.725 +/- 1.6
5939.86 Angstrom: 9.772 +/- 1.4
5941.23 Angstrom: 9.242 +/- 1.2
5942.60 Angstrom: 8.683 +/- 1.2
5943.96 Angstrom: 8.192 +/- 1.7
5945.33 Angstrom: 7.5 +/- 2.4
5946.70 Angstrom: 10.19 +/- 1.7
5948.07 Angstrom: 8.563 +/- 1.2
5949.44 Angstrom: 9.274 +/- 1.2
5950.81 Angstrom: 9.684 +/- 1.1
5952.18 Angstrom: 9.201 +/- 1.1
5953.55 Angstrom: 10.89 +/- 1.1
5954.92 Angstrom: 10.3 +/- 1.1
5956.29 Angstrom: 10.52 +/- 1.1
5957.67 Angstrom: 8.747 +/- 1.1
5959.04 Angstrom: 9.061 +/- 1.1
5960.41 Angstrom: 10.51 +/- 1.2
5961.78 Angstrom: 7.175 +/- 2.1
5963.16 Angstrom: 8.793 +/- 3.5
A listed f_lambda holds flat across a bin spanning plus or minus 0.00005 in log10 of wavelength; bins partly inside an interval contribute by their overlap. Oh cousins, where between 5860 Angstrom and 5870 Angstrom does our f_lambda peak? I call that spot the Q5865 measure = 5869.16 Angstrom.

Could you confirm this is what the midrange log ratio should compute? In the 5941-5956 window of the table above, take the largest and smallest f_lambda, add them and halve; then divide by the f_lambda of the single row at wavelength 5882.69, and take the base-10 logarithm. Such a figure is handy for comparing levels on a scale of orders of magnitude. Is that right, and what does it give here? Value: 0.22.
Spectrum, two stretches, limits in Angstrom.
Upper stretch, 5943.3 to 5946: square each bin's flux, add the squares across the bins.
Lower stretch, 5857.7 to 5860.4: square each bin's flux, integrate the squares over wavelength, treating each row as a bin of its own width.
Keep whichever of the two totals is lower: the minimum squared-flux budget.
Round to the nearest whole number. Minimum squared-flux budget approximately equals 123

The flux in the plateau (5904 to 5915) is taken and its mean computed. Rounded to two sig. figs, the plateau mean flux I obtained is 9.6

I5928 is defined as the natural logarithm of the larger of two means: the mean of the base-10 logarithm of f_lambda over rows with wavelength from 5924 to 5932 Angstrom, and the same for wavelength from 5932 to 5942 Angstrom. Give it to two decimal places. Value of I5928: -0.03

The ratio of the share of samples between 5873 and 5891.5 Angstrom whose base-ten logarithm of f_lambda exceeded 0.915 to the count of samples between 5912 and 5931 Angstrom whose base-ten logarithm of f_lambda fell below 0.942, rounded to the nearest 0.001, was 0.095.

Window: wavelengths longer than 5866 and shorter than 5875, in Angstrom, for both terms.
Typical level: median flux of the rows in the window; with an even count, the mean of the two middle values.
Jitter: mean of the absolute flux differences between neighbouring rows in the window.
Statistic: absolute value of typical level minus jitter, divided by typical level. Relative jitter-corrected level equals 0.762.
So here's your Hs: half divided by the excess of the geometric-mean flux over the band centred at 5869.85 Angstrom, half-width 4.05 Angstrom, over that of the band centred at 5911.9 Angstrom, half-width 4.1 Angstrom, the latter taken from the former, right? -4.4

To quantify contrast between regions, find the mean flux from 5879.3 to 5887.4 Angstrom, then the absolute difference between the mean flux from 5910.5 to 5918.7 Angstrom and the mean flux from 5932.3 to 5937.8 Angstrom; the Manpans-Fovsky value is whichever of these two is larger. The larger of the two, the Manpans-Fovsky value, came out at 8.27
